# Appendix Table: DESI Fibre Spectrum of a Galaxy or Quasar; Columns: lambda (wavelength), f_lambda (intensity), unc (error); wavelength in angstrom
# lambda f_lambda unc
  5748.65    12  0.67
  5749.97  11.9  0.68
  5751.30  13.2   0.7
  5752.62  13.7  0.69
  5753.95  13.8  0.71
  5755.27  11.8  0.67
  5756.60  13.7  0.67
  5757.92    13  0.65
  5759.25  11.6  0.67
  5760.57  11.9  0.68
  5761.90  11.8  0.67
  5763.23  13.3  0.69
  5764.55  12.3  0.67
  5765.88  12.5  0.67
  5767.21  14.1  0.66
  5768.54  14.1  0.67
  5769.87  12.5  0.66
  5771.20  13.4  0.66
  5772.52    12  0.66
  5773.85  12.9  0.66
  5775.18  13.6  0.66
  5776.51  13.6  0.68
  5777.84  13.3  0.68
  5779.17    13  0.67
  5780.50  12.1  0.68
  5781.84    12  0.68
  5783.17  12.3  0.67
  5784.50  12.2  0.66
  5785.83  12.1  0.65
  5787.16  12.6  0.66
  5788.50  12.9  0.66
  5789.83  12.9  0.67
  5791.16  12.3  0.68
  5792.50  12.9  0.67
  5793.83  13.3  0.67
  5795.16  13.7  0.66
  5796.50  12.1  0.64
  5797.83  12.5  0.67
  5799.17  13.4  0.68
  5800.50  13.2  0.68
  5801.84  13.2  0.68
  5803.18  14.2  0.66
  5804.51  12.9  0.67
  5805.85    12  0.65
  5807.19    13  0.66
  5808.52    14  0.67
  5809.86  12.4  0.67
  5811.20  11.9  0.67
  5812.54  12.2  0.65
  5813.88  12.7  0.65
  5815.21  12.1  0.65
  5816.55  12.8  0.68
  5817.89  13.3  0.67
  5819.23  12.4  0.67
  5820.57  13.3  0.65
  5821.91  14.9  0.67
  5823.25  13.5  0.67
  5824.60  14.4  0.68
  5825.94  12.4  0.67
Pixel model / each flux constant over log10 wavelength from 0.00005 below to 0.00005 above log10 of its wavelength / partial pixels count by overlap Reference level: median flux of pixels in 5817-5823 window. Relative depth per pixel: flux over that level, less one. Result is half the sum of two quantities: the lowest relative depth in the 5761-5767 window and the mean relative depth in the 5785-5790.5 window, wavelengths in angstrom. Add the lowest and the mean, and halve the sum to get -0.082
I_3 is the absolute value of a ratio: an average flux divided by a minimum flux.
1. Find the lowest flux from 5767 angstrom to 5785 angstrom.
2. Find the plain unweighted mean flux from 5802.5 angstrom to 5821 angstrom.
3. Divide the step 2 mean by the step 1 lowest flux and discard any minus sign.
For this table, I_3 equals 1.07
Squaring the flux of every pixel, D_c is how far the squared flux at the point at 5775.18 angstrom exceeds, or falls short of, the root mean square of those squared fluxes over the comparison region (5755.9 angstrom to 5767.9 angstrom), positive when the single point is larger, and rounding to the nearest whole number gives 22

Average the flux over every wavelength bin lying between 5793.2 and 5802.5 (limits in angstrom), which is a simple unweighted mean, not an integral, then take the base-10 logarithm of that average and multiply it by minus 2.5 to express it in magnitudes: -2.79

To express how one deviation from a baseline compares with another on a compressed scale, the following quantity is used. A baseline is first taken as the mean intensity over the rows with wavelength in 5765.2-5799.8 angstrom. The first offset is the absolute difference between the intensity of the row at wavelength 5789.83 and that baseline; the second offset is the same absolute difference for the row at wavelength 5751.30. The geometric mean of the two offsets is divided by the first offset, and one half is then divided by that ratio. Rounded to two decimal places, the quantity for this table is 0.18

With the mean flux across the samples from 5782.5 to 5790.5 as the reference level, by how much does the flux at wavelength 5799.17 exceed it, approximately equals 0.9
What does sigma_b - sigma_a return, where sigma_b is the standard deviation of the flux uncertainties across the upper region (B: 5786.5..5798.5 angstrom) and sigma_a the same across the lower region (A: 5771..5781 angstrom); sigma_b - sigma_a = 0.0014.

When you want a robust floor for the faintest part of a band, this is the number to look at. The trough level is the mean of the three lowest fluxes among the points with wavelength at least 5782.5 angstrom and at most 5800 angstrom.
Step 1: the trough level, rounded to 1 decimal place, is 12.1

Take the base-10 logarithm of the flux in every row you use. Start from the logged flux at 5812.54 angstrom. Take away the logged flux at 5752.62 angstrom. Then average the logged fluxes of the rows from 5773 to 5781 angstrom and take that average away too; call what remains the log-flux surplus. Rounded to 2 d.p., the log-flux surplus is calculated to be -1.17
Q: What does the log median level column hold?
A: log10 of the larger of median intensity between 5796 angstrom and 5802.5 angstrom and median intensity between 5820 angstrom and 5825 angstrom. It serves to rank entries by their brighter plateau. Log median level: 1.145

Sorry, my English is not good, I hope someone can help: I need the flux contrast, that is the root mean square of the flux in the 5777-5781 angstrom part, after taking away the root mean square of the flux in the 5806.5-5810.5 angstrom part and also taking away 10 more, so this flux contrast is -10.3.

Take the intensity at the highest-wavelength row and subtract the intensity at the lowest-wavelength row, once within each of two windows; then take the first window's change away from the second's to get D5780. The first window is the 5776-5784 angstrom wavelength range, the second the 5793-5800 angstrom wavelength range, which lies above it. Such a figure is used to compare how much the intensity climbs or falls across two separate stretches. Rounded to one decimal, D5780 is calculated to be 1.4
